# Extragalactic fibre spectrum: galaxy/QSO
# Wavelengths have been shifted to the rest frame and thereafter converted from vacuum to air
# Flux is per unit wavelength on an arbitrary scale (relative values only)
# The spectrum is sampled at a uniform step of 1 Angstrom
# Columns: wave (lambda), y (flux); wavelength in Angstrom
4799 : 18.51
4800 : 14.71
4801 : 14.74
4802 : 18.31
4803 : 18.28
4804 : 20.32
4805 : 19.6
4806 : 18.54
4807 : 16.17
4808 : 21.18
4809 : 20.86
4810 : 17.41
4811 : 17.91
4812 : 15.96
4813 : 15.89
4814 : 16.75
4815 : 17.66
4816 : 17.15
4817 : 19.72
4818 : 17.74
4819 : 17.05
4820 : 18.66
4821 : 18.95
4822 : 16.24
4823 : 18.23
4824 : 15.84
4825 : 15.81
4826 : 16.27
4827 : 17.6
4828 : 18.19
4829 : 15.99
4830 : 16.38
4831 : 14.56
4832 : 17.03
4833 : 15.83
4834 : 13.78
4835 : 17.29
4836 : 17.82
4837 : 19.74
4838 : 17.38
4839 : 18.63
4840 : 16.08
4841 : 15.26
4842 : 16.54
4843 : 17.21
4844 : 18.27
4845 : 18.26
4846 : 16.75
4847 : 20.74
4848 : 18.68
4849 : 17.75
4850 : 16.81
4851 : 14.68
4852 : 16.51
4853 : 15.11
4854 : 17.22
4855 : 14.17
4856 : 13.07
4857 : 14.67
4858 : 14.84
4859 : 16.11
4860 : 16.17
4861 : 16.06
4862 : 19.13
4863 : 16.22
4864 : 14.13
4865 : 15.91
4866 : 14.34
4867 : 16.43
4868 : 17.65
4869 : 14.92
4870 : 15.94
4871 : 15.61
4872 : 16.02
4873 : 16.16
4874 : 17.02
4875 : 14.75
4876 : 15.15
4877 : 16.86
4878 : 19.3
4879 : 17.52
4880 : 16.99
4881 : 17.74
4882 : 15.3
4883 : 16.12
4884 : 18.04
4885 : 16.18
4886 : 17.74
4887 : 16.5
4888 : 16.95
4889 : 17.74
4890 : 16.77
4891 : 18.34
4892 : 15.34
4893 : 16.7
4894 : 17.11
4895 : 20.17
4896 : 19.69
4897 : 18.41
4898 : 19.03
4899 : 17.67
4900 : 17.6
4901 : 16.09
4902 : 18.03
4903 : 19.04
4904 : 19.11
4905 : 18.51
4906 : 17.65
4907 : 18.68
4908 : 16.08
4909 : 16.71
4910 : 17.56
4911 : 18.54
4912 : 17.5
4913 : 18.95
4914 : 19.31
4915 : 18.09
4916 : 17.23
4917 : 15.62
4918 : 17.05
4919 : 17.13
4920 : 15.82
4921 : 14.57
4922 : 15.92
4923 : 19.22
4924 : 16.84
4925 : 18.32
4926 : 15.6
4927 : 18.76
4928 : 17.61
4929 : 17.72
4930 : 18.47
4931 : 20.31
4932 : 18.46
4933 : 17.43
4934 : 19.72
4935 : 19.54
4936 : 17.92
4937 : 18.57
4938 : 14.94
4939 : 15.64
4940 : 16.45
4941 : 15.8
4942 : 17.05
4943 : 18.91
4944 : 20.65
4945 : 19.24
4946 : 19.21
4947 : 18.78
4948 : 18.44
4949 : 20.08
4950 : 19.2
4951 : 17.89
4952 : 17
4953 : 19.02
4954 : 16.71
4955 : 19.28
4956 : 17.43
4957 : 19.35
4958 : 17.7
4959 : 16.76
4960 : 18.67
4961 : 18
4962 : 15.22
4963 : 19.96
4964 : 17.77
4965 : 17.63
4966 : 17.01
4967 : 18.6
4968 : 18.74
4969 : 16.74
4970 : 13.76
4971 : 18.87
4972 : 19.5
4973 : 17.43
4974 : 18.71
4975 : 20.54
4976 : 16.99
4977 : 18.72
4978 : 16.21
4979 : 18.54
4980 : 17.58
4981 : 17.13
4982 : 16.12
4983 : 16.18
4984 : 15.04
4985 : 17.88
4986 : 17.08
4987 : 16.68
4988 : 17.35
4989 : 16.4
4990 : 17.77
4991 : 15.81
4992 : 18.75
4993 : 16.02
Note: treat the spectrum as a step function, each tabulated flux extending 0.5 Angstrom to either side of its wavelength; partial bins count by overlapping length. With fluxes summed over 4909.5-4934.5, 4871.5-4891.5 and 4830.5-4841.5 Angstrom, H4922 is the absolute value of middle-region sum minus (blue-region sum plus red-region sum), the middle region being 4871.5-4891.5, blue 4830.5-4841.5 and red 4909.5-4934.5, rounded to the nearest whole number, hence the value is 288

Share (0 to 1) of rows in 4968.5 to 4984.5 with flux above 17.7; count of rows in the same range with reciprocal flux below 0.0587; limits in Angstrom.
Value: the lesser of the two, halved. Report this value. 0.19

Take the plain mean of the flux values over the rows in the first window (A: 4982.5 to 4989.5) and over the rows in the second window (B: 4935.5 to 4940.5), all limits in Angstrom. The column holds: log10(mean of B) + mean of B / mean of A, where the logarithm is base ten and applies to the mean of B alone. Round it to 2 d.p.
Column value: 2.23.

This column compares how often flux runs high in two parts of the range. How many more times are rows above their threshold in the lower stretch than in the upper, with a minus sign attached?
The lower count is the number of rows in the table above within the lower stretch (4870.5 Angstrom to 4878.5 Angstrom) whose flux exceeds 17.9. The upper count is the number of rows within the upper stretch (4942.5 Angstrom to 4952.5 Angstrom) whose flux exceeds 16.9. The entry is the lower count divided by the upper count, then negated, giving -0.10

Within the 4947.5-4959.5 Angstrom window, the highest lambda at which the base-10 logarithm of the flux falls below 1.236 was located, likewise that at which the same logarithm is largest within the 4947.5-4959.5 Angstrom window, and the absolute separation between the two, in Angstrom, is 10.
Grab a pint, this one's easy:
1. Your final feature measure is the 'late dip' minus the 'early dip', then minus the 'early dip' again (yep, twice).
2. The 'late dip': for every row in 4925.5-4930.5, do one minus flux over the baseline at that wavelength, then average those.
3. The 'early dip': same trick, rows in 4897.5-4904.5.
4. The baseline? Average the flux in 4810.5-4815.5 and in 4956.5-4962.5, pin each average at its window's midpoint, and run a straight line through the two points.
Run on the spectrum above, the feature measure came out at 0.08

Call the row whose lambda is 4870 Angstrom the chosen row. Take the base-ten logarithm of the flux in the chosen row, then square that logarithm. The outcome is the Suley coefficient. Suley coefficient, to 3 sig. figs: 1.45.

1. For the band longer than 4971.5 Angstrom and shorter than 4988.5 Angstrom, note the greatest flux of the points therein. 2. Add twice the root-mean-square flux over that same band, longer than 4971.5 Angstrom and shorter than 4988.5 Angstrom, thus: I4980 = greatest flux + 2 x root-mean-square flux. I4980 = 55.7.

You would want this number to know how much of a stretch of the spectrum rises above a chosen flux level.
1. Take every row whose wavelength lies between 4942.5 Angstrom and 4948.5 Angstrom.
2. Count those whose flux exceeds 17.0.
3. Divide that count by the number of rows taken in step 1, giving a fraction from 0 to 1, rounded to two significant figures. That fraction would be 1.0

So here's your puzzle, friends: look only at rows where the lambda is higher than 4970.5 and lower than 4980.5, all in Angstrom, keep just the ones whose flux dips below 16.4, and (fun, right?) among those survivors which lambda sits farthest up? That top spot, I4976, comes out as 4978 Angstrom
